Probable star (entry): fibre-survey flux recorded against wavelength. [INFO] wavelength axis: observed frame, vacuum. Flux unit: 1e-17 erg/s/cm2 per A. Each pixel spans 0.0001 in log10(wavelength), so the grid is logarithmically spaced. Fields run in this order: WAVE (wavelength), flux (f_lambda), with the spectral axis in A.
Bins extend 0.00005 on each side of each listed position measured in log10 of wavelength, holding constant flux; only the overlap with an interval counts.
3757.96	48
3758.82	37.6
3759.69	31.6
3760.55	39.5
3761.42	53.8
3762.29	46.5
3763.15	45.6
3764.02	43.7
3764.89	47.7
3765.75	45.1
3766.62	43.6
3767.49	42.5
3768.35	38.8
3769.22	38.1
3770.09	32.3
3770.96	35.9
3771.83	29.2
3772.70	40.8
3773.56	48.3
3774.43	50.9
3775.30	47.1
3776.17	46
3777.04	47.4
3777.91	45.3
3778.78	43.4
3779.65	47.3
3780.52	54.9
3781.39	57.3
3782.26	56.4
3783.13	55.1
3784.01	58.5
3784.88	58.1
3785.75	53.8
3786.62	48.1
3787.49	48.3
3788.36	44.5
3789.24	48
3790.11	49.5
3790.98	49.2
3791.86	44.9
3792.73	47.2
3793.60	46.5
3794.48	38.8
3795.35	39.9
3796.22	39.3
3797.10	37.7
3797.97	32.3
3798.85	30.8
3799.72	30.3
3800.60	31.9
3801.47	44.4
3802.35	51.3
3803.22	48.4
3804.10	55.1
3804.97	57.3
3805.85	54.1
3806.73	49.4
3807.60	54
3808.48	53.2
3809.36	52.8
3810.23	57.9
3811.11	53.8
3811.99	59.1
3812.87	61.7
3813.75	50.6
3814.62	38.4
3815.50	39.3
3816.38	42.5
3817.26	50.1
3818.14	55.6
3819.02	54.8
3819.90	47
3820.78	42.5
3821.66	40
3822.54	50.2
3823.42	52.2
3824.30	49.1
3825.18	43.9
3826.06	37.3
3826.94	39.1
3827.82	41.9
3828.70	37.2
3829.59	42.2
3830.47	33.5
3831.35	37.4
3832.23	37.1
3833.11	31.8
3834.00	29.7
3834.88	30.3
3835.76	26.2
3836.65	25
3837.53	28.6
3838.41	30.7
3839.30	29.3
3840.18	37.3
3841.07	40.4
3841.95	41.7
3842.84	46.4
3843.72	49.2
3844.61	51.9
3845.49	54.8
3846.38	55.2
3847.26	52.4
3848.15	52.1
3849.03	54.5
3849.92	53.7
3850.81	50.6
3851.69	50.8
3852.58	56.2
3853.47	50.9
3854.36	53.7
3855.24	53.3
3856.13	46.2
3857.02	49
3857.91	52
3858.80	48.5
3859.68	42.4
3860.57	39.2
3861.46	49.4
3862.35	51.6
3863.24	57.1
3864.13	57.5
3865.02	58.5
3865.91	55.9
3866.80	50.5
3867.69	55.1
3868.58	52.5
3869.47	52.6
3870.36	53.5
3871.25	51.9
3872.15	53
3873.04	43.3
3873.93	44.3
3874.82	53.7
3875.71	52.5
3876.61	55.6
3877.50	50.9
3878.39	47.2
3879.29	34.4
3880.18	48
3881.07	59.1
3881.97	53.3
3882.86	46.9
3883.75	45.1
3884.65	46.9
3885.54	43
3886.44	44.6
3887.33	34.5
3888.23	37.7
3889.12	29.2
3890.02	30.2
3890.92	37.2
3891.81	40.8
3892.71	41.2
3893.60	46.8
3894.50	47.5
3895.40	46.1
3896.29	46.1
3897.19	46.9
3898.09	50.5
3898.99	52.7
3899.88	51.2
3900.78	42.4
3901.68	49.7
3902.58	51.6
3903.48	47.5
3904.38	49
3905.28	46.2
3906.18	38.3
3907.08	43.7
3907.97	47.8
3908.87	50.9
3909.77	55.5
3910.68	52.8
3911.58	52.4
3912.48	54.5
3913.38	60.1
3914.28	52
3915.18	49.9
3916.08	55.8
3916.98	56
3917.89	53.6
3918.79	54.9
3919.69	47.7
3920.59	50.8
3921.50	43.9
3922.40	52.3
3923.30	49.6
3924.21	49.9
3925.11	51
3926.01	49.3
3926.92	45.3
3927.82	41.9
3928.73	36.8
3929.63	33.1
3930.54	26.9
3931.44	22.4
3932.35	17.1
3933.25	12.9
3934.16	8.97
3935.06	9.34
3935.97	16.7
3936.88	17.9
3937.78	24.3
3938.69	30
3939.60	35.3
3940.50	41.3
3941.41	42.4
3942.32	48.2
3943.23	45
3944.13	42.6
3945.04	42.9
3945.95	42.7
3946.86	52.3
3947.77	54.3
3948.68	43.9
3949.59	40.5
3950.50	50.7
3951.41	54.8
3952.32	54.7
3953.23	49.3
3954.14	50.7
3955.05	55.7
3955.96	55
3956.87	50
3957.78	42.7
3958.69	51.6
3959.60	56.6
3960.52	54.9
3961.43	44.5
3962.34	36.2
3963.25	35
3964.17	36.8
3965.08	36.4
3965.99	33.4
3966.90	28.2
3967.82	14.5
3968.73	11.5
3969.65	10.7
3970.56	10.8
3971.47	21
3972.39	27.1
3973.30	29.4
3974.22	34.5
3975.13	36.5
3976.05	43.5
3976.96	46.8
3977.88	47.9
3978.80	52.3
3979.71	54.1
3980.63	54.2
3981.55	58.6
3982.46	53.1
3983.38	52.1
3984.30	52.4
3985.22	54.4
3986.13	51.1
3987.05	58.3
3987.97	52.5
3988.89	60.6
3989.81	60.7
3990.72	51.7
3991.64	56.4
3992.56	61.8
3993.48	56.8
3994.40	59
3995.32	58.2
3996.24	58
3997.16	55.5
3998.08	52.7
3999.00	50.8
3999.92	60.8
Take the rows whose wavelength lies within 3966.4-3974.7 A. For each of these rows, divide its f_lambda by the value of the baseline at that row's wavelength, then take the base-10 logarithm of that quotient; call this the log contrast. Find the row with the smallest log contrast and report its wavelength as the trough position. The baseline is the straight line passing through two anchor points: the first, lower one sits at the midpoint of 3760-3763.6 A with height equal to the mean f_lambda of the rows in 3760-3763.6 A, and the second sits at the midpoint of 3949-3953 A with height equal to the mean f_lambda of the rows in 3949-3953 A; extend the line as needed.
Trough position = 3969.65 A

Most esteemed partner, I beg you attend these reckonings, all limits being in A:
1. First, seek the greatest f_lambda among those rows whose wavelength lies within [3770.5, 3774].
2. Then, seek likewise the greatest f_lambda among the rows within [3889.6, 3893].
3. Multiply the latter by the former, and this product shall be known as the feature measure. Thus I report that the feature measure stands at 1990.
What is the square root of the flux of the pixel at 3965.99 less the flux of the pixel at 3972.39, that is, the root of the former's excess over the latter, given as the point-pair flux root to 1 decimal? 2.5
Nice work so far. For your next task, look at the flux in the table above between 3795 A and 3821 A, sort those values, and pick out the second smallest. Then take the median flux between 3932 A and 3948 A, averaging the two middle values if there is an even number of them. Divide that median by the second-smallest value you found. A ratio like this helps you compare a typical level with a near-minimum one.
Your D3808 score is 1.24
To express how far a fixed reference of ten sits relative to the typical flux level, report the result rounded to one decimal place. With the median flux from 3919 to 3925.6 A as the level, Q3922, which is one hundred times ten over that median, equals 20.0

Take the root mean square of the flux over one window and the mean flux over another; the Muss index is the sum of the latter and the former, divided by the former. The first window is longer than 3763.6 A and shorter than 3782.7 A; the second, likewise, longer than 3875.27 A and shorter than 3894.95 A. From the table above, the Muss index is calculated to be 1.98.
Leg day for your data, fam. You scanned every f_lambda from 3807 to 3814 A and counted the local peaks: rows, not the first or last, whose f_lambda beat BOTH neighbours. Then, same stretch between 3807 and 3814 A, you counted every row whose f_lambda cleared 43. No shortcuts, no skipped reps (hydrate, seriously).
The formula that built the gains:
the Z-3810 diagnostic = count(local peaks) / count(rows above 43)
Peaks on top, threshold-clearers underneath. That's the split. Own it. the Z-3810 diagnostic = 0.25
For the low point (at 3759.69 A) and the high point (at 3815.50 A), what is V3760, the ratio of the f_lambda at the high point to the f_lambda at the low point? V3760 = 1.24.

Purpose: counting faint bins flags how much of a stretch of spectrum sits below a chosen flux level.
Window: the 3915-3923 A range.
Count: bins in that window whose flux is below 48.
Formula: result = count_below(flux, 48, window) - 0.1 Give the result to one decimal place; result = 1.9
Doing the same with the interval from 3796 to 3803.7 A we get 6.9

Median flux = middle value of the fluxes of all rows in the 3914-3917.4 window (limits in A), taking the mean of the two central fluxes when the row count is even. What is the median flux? 53.9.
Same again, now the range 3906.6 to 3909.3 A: 47.8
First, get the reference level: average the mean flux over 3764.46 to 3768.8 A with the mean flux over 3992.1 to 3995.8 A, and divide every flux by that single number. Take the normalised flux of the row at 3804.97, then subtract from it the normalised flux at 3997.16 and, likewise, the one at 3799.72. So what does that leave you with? -0.56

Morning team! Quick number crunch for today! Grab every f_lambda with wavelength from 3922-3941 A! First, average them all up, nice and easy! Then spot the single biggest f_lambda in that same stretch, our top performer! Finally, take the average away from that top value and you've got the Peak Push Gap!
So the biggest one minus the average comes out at 20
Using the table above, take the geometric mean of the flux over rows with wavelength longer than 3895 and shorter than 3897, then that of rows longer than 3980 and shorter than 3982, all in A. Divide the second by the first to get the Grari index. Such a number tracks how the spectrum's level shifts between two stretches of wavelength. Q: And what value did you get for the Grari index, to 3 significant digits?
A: 1.22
